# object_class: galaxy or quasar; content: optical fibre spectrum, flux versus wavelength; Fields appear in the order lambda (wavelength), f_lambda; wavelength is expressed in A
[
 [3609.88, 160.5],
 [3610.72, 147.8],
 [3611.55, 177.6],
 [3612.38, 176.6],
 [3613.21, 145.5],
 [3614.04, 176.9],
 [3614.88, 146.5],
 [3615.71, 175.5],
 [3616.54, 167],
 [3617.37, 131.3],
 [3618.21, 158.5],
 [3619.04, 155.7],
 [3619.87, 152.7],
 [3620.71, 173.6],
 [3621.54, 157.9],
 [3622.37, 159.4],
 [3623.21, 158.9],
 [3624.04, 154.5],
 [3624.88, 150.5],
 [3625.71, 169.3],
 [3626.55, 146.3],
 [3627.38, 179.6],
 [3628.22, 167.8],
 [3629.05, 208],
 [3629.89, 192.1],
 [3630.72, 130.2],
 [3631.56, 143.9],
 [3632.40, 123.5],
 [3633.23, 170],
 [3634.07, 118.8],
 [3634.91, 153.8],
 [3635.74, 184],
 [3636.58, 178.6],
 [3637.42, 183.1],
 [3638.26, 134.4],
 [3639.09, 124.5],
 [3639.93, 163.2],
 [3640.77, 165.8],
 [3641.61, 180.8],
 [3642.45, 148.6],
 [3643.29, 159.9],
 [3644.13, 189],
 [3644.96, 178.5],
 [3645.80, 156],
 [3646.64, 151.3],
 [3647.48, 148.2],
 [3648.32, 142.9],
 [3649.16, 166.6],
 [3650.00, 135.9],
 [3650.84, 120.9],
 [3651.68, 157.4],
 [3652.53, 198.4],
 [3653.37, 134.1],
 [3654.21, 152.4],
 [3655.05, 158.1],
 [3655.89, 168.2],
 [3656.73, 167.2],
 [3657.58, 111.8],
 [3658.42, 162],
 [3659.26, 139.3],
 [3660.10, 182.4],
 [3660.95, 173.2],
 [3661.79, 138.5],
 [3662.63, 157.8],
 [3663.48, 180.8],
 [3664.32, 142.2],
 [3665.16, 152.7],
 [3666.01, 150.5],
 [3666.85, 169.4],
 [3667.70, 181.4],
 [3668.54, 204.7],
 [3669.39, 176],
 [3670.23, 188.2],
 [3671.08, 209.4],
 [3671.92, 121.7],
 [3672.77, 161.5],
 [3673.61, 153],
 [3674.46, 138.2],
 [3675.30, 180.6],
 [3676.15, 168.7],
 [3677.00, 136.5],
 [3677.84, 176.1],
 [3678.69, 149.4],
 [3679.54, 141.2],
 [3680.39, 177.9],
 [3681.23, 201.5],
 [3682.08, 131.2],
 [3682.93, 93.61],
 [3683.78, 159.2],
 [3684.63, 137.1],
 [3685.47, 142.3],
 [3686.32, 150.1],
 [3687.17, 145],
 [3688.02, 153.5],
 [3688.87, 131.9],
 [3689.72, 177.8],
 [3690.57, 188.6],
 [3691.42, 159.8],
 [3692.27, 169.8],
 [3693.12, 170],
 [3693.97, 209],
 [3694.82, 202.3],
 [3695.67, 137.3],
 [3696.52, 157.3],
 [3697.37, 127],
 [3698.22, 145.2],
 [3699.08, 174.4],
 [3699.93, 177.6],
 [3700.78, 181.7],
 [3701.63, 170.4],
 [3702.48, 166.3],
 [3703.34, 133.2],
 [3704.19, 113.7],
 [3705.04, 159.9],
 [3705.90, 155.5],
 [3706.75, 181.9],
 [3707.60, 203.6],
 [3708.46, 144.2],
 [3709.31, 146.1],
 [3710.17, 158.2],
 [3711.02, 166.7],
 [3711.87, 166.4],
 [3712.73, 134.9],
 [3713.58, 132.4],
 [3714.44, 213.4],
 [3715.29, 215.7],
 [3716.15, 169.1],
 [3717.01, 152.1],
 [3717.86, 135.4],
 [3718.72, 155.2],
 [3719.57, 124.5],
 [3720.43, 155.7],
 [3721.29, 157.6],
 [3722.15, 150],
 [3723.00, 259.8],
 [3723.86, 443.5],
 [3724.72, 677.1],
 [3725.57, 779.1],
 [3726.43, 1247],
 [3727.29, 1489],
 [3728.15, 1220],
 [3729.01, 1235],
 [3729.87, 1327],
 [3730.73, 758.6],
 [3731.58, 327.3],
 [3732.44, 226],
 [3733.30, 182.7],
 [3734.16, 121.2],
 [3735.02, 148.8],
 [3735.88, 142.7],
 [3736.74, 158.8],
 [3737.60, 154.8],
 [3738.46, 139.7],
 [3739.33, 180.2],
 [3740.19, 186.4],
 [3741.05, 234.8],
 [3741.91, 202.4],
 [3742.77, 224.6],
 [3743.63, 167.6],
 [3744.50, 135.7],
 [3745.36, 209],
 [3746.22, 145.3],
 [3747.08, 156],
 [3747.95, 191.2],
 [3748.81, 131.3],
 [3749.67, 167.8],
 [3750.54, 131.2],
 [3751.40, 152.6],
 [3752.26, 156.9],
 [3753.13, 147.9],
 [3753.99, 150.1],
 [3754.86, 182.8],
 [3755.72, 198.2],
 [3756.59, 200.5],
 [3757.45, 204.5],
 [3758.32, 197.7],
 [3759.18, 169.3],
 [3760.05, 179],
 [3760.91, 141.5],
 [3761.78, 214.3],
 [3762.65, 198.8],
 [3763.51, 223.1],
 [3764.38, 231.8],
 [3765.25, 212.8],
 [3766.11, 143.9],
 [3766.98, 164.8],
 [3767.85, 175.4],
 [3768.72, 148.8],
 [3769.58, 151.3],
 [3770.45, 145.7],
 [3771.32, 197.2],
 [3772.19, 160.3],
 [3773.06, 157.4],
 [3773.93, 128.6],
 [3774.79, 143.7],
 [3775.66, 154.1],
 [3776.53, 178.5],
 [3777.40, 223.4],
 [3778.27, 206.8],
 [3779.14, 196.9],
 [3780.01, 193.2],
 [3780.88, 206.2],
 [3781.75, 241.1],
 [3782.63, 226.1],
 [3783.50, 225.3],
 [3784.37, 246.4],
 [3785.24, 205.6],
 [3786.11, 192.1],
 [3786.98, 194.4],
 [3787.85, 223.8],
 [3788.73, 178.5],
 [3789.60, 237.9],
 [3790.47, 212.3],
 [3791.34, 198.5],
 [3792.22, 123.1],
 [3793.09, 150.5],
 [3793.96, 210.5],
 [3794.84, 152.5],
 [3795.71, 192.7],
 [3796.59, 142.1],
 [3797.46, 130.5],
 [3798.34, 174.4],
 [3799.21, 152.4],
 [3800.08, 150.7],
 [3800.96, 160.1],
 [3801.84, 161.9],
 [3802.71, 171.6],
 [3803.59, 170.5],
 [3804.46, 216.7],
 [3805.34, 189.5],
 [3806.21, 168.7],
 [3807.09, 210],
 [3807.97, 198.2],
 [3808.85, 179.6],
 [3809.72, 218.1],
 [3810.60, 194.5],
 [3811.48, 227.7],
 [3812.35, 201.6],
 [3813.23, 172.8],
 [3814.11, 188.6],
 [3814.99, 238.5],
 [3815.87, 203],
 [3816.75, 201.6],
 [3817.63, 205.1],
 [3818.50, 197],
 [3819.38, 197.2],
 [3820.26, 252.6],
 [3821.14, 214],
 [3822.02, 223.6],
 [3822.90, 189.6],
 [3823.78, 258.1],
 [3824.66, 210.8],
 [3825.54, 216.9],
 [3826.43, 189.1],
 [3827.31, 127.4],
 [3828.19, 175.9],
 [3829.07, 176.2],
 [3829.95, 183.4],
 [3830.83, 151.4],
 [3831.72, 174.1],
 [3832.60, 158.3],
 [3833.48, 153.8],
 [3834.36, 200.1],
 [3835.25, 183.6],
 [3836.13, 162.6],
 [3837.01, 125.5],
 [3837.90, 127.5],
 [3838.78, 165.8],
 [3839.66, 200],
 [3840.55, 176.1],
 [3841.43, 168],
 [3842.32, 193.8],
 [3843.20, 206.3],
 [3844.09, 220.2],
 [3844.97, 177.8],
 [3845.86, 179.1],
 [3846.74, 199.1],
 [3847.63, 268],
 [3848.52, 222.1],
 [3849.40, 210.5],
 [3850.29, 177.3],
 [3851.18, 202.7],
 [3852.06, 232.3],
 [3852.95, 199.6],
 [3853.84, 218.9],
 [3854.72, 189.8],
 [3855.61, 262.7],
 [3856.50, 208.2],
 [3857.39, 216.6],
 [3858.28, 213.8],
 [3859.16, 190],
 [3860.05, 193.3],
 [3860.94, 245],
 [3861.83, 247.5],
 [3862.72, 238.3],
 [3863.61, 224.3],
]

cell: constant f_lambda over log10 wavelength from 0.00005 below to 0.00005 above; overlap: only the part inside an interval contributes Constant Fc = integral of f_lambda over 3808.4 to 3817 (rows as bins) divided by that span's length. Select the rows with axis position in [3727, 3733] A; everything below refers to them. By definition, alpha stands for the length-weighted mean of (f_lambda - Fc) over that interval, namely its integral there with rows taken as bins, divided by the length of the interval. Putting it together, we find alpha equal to 709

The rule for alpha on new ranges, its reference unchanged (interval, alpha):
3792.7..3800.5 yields -41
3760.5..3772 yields -22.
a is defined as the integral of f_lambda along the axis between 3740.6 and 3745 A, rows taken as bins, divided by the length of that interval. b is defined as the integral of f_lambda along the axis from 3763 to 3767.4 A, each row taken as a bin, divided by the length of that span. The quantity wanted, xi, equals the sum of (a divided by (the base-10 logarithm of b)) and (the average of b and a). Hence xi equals 279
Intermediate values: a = 193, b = 196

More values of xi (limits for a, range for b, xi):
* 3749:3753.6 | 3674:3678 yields 223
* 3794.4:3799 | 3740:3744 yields 250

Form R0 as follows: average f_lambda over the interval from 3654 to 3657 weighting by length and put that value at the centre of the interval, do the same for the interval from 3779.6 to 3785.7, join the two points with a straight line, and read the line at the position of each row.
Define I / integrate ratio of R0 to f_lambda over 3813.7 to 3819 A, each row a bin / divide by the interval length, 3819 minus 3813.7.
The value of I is 1.15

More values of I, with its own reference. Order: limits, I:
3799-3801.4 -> 1.48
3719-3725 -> 0.99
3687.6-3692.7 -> 1.10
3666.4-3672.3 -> 0.97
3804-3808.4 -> 1.19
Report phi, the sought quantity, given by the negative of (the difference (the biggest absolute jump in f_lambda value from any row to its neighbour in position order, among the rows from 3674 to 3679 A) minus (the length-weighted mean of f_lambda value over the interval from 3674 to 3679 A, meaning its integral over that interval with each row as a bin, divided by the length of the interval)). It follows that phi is 116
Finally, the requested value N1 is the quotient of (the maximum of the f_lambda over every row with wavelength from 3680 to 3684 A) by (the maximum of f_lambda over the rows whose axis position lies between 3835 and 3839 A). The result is 1.1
